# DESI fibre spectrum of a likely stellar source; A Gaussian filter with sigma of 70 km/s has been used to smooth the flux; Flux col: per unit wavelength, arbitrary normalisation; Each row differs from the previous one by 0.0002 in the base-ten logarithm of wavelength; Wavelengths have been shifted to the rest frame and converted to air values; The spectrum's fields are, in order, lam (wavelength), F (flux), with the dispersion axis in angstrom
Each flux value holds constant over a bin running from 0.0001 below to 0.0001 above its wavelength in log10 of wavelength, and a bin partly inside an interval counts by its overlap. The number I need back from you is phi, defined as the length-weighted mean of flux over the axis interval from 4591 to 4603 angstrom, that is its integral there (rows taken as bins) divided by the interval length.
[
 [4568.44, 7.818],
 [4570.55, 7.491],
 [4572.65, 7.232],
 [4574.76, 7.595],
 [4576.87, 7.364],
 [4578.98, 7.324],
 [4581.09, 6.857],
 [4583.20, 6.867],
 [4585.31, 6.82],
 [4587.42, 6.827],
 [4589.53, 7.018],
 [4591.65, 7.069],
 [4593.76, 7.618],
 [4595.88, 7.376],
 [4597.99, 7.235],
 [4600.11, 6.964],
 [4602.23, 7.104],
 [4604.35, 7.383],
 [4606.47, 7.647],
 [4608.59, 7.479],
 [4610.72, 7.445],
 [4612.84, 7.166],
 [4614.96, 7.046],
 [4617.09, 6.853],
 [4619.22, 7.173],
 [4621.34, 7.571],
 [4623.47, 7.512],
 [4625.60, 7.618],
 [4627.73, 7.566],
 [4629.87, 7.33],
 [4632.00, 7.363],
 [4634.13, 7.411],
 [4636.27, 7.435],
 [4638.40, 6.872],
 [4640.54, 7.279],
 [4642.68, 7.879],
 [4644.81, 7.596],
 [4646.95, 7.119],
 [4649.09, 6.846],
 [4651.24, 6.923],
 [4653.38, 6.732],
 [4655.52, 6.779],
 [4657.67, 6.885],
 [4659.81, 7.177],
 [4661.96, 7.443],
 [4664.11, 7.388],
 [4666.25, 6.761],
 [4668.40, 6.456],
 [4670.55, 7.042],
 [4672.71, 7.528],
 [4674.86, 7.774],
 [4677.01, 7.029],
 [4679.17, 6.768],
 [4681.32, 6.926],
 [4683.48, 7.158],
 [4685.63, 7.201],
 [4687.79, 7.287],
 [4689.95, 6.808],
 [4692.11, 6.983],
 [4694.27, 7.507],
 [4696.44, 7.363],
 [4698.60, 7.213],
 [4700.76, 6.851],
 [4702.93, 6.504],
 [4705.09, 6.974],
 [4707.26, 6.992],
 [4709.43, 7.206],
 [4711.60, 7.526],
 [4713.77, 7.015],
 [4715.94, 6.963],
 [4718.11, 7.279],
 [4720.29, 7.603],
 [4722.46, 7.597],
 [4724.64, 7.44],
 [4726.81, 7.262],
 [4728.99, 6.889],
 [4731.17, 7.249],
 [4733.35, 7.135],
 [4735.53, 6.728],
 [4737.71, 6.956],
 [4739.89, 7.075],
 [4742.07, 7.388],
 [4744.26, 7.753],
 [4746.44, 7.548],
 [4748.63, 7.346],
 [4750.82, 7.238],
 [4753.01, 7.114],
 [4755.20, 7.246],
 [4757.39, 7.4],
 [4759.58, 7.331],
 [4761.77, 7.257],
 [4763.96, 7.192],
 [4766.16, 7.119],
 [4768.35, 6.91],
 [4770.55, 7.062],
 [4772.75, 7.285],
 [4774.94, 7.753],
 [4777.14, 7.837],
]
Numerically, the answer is 7.24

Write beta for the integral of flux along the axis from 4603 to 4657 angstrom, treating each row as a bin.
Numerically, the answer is 393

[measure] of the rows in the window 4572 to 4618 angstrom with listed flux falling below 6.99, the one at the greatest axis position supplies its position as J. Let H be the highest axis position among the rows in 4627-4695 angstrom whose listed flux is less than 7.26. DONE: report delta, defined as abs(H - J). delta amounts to 75.0 angstrom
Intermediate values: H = 4692.11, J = 4617.09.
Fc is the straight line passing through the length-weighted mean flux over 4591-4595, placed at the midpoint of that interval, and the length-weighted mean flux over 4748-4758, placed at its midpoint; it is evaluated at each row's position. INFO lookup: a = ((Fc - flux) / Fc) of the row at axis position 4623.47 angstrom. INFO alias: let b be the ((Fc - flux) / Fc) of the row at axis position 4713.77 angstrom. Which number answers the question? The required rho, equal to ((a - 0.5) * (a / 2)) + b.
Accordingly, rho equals 0.04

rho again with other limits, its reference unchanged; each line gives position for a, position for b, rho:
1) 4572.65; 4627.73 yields -0.03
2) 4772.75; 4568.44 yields -0.06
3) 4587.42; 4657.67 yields 0.04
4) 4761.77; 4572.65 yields 0.02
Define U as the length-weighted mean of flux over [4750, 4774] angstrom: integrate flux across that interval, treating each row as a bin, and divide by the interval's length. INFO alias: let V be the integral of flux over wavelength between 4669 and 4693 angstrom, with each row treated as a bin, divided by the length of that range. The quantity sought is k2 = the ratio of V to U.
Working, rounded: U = 7.20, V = 7.12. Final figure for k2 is 0.99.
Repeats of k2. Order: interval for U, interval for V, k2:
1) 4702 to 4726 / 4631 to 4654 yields 1.00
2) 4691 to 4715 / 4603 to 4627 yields 1.04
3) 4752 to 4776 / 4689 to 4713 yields 0.98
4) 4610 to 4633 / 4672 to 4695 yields 0.98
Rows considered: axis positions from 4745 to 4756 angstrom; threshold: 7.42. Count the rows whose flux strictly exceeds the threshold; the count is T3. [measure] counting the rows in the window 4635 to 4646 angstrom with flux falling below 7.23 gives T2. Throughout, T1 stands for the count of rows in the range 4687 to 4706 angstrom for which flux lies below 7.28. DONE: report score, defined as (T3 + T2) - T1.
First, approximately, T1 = 6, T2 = 1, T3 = 1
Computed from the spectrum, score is -4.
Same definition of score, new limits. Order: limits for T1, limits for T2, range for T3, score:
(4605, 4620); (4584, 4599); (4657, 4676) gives 3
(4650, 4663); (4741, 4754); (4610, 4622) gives -2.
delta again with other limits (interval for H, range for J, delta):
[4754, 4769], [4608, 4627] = 151.3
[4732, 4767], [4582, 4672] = 97.8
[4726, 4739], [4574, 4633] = 120.6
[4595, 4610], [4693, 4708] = 102.9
